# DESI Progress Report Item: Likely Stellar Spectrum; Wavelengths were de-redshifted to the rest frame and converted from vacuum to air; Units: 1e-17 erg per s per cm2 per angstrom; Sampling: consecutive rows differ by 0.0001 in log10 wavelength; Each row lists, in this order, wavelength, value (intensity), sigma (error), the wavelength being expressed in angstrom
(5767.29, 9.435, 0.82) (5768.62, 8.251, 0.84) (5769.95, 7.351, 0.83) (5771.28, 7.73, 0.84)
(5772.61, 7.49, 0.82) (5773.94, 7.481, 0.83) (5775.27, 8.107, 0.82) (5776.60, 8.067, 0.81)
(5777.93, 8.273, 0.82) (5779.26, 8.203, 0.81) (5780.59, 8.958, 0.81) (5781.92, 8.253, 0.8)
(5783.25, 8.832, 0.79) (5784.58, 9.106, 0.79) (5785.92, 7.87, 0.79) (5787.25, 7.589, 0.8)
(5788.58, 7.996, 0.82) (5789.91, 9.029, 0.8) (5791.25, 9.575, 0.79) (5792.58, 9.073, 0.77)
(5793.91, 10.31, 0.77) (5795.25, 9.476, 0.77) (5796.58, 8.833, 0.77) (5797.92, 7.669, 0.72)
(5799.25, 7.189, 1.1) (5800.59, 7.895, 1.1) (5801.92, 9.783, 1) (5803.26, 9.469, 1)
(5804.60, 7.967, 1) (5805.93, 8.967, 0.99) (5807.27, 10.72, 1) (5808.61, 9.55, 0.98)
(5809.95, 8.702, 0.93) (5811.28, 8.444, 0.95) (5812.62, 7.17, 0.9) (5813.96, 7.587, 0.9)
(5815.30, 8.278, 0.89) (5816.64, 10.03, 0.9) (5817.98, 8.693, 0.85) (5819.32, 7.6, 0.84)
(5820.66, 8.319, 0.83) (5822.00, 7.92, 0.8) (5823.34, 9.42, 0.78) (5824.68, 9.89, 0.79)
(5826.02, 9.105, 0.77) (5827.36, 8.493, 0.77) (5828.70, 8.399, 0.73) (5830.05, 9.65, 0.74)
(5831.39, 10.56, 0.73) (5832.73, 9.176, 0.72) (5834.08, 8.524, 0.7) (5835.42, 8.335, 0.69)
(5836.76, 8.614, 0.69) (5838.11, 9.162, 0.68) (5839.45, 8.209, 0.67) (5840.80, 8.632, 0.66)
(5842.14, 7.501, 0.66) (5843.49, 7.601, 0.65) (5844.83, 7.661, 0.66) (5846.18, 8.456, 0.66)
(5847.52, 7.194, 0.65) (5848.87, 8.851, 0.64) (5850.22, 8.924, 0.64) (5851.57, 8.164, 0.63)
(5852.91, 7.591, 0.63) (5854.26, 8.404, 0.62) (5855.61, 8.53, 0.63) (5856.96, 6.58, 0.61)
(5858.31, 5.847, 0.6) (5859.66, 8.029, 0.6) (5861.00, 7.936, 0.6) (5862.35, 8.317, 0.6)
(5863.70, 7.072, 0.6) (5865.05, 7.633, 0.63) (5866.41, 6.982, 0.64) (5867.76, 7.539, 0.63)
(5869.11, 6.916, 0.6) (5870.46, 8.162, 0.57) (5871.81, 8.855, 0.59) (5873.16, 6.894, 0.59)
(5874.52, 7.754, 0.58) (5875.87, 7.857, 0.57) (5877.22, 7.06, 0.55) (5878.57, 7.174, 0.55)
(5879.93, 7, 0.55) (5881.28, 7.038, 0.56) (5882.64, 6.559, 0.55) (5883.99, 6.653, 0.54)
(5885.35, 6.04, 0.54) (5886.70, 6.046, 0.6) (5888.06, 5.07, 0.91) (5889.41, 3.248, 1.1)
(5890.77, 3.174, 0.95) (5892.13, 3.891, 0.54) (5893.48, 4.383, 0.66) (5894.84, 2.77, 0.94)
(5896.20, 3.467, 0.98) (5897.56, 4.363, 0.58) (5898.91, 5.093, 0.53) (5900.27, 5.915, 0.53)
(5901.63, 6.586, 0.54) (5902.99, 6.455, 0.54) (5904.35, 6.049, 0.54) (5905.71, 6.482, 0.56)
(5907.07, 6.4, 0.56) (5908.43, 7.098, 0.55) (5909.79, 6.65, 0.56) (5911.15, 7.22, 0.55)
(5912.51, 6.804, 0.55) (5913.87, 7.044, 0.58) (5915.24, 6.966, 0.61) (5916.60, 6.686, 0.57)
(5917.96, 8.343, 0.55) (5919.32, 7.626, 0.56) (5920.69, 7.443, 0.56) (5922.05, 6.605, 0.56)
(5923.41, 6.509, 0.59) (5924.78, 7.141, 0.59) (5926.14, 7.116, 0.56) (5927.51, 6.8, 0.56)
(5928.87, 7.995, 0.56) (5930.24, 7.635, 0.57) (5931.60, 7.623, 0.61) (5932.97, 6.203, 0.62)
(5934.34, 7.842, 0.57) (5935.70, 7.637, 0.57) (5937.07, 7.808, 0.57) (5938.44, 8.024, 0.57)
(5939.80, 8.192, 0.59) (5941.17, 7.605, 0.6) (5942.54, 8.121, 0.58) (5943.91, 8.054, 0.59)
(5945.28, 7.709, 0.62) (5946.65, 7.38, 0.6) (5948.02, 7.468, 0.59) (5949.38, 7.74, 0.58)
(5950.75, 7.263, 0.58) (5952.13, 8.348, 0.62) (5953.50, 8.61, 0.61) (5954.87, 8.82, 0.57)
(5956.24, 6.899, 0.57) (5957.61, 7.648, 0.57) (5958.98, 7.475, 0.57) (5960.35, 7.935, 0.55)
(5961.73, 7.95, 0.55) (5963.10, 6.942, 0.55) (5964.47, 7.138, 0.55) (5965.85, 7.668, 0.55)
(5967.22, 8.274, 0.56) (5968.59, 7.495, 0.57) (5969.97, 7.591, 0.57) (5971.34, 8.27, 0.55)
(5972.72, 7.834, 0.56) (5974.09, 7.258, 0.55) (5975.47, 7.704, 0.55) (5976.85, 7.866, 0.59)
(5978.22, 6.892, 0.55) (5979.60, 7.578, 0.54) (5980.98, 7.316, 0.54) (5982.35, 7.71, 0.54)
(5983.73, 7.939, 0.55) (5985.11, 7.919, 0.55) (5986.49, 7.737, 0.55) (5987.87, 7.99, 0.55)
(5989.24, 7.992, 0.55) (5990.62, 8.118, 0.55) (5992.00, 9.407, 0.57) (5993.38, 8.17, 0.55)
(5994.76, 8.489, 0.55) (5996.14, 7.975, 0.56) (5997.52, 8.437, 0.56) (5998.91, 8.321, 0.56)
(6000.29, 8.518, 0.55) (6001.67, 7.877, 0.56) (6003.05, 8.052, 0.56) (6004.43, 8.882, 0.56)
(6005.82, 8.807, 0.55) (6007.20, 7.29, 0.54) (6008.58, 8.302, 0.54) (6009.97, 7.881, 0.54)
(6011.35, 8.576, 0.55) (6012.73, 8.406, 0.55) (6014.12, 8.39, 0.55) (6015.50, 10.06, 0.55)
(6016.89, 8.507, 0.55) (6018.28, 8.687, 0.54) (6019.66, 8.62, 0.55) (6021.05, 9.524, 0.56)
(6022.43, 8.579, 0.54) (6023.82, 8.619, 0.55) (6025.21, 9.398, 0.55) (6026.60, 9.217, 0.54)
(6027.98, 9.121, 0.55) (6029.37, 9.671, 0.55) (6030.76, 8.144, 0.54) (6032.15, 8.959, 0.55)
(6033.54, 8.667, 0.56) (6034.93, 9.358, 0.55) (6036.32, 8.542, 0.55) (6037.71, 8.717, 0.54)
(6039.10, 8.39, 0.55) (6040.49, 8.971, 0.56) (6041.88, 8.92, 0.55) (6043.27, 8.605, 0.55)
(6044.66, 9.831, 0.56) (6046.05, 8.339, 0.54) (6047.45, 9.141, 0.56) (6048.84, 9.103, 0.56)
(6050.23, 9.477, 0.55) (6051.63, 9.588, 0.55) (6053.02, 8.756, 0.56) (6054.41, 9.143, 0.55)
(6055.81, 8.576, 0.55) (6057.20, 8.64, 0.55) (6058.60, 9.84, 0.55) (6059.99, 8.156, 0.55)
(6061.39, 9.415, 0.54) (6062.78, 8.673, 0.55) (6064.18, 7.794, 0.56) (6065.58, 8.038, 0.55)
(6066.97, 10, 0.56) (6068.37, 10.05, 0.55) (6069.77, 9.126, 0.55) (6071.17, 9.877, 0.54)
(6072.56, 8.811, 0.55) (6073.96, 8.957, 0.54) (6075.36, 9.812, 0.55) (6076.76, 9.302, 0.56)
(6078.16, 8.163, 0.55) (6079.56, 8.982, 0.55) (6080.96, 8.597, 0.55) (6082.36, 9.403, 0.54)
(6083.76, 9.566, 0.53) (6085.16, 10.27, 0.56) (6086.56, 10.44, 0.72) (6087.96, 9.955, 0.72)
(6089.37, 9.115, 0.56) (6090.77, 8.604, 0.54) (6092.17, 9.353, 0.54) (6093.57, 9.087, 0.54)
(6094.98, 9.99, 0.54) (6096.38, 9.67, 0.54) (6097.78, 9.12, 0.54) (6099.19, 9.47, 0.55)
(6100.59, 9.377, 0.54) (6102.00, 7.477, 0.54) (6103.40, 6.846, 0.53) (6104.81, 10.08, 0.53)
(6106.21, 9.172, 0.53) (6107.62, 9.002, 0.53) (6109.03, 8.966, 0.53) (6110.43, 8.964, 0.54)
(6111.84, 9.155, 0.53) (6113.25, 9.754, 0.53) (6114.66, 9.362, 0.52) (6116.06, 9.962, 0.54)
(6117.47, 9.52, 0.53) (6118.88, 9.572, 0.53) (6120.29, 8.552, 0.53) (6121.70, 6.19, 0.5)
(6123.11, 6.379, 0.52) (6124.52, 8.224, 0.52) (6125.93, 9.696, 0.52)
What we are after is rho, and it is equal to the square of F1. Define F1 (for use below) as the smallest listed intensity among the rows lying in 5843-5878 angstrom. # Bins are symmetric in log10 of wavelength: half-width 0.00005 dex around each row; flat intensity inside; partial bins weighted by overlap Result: 34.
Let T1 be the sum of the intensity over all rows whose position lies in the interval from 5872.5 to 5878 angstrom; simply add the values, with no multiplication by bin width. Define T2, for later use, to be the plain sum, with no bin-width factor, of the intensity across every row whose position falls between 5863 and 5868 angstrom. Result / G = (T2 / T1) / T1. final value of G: 0.033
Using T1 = 29.6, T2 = 29.2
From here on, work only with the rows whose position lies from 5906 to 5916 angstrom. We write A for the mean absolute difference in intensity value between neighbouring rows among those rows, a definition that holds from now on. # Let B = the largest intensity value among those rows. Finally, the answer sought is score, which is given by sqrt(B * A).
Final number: 1.72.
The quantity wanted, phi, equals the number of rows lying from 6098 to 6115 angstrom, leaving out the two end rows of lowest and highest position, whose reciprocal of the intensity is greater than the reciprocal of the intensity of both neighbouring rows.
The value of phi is 2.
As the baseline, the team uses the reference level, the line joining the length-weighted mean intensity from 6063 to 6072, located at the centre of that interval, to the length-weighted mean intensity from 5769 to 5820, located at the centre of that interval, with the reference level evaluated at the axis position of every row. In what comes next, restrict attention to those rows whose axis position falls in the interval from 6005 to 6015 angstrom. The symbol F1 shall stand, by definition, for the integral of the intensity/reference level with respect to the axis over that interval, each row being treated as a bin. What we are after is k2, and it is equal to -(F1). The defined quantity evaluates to -9.2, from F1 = 9.2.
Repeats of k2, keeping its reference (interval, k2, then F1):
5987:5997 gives -9.3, 9.3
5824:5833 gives -9.8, 9.8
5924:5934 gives -8.2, 8.2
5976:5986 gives -8.5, 8.5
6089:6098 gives -9.1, 9.1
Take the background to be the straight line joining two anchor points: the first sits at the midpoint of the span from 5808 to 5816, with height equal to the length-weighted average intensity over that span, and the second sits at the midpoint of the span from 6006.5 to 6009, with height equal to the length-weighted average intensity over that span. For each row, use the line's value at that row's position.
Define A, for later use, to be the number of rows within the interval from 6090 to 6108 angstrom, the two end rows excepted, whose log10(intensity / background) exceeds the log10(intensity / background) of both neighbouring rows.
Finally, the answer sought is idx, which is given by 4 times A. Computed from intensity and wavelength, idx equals 16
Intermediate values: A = 4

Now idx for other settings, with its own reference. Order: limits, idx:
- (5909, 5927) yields 16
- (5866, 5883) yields 20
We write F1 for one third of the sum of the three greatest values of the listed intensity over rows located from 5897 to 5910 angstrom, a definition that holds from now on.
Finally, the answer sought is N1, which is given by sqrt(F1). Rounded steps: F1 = 6.8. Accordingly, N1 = 2.60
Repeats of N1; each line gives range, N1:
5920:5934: 2.78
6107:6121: 3.12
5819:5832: 3.17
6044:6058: 3.10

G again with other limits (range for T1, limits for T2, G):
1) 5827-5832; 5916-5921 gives 0.022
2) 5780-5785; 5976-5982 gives 0.024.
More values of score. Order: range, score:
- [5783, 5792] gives 2.46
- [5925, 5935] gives 2.57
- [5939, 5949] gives 1.62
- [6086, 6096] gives 2.56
